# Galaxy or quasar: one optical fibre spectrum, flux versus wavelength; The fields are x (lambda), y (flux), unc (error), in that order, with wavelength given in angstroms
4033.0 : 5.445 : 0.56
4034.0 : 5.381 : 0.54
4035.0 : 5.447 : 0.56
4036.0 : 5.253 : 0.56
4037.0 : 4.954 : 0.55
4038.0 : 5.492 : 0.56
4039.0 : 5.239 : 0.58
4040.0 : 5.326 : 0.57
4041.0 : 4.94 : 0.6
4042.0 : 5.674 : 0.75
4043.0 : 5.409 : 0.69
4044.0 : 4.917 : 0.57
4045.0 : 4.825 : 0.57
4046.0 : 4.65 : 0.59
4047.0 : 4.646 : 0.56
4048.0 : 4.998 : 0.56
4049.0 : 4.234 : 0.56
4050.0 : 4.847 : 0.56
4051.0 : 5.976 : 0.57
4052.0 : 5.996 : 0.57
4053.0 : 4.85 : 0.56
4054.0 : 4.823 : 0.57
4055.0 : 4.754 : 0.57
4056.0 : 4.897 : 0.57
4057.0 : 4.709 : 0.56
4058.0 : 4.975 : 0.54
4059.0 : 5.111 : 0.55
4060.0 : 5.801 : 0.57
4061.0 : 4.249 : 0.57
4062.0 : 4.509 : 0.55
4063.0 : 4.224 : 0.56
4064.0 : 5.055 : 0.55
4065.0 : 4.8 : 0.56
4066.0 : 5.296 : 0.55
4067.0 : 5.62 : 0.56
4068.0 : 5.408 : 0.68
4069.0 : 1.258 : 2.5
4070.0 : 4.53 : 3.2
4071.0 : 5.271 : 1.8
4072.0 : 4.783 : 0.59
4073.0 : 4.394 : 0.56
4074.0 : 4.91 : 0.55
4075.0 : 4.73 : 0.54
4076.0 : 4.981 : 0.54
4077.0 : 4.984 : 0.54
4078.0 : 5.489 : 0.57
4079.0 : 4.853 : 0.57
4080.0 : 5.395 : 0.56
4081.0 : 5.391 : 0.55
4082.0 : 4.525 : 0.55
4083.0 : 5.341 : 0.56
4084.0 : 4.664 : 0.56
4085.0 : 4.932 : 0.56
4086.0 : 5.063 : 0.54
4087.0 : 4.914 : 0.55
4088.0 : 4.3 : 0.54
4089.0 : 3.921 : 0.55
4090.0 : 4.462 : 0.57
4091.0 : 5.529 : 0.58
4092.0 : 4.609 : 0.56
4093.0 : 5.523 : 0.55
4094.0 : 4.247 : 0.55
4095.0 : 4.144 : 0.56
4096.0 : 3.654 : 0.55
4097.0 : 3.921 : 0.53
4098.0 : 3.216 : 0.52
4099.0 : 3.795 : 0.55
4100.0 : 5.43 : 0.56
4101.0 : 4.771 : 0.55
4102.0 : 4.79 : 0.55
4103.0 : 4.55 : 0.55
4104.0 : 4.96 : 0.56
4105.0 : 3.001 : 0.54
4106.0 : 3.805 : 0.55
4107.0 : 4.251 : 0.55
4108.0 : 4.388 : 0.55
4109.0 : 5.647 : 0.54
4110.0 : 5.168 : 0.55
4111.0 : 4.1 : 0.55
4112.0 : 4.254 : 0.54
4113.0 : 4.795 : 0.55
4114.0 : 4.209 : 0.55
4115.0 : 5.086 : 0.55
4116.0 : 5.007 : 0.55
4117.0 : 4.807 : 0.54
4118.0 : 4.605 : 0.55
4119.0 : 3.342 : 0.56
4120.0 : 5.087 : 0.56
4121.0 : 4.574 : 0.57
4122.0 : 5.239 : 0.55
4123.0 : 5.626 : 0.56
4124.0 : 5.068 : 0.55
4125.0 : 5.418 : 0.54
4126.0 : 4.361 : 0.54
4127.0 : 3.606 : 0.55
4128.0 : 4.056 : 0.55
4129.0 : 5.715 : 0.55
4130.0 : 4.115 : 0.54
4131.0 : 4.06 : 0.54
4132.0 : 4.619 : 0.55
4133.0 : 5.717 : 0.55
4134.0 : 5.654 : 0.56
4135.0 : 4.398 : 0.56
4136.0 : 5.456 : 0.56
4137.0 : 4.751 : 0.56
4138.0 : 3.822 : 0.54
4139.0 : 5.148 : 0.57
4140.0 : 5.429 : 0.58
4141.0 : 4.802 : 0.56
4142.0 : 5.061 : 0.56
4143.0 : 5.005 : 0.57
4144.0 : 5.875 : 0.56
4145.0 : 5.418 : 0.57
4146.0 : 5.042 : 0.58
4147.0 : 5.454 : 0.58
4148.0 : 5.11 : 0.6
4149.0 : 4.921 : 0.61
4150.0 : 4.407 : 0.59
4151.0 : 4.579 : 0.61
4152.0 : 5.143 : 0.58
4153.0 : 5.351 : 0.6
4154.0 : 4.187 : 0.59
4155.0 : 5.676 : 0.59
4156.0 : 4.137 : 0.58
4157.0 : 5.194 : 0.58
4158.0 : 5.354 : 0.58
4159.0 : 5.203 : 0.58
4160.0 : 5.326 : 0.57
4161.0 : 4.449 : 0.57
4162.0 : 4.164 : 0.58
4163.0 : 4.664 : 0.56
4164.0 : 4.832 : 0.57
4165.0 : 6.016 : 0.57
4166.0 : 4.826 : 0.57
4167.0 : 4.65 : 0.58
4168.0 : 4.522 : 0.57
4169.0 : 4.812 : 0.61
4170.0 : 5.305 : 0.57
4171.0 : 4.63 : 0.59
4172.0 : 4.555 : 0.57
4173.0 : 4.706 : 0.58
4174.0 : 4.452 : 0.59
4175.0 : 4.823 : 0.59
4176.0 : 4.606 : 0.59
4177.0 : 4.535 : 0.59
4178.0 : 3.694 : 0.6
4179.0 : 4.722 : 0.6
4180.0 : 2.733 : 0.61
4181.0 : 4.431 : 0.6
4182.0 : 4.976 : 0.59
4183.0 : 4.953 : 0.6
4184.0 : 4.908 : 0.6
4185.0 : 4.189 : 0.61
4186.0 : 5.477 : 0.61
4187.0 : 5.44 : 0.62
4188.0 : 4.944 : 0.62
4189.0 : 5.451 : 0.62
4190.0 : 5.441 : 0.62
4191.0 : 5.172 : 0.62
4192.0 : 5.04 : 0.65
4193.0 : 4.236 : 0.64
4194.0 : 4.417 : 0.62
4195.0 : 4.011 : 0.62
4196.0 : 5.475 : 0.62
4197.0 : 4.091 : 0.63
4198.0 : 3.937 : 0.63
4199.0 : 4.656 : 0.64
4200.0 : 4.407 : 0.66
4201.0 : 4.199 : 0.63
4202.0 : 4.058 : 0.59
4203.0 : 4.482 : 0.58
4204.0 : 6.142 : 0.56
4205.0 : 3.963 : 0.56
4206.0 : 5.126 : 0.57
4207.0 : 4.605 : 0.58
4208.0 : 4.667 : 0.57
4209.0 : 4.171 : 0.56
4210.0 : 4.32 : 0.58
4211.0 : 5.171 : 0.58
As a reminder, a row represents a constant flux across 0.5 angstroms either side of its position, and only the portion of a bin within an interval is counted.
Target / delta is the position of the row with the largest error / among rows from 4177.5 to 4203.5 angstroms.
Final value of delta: 4200.0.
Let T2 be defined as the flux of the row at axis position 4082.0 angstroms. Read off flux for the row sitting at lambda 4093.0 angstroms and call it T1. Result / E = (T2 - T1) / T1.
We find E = -0.18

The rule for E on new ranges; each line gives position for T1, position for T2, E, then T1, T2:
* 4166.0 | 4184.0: 0.02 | 4.826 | 4.908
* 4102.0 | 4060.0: 0.21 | 4.79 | 5.801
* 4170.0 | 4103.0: -0.14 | 5.305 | 4.55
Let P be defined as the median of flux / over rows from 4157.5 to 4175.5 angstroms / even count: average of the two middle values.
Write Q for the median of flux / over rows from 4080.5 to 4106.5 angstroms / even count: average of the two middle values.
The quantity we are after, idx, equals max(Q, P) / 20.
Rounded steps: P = 4.76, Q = 4.58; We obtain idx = 0.238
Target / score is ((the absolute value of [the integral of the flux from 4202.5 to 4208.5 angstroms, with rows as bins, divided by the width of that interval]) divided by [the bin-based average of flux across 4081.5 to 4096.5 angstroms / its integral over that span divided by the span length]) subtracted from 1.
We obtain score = -0.038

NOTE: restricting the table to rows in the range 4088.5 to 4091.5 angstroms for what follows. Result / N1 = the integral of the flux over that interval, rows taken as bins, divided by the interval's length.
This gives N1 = 4.64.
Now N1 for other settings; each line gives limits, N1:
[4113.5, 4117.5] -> 4.78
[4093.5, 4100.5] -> 4.06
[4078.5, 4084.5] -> 5.03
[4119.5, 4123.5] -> 5.13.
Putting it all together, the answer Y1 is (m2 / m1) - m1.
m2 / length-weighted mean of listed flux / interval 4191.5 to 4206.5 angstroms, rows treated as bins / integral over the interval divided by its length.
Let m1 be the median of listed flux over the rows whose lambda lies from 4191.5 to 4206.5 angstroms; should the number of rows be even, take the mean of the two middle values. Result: -3.37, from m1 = 4.4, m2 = 4.55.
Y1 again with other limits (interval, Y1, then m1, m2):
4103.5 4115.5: -3.29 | 4.3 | 4.47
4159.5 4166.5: -3.81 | 4.8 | 4.90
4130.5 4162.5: -4.11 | 5.1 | 4.97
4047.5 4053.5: -3.88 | 4.9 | 5.15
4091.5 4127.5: -3.60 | 4.6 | 4.53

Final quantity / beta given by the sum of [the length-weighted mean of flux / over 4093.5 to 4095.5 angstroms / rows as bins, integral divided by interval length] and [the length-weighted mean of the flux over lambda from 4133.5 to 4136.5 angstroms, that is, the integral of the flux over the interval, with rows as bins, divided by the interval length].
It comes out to 9.36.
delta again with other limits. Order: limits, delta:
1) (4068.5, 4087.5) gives 4070.0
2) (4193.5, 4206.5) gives 4200.0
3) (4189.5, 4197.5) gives 4192.0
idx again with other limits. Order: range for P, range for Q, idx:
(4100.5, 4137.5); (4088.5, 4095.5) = 0.238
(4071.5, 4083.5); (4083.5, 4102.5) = 0.247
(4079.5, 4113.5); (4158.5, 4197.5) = 0.236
